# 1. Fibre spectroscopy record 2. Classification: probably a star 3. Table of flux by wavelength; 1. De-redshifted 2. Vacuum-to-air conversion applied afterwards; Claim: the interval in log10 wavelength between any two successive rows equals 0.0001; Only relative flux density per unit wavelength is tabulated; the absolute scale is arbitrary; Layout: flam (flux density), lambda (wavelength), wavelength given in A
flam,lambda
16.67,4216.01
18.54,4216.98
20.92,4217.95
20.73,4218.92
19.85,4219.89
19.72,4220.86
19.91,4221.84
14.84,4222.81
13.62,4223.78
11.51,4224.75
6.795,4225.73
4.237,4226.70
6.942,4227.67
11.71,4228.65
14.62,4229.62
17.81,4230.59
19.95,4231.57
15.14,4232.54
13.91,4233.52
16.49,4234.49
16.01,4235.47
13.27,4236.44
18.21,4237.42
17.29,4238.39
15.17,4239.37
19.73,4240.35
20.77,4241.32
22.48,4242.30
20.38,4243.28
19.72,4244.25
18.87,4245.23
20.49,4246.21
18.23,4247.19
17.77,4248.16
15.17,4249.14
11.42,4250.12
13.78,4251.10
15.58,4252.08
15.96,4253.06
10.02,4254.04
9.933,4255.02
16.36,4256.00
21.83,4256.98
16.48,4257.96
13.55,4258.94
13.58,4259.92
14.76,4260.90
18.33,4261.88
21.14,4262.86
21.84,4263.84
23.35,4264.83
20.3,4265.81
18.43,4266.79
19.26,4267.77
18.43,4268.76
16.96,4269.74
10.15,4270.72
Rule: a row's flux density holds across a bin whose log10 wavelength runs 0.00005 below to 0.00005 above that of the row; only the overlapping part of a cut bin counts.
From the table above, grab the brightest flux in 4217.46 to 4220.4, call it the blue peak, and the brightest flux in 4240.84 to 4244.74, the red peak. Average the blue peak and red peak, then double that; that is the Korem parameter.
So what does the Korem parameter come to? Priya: 43.4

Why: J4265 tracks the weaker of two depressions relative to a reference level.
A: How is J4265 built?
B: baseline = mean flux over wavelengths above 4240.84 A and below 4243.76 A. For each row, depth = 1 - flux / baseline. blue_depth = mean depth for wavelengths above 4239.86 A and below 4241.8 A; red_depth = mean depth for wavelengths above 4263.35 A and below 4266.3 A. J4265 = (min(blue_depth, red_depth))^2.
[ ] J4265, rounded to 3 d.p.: 0.001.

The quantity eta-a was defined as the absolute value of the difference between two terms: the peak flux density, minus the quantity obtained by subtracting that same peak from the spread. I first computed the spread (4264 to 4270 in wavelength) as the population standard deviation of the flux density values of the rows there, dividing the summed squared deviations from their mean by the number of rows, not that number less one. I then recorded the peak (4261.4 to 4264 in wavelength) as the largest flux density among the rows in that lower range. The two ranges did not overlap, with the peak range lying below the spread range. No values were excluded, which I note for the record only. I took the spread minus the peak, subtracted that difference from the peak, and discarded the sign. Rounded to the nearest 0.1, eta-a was 41.7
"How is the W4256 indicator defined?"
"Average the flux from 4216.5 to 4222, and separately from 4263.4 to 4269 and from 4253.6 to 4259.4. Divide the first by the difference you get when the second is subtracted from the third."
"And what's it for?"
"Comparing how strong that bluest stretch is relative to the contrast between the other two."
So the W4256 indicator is -3.6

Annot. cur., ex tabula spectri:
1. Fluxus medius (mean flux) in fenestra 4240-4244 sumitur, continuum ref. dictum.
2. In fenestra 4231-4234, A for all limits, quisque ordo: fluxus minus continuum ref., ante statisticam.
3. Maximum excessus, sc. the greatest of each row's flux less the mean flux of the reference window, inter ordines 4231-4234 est -0.9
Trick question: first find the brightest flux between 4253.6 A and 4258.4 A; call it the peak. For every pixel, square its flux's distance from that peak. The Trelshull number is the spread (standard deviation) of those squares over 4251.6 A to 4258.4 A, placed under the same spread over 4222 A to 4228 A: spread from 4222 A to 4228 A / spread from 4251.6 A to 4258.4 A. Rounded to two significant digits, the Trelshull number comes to 1.8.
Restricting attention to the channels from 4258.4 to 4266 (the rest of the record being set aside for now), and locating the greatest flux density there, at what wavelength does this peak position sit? 4264.83 A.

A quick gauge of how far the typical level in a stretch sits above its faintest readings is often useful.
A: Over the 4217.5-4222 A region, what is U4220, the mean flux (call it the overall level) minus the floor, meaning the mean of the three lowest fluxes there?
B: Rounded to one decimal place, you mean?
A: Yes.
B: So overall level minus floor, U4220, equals 0.4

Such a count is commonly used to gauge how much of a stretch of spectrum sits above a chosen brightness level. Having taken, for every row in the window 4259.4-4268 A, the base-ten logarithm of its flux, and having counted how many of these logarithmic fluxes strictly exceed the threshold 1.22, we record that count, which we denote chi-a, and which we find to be 7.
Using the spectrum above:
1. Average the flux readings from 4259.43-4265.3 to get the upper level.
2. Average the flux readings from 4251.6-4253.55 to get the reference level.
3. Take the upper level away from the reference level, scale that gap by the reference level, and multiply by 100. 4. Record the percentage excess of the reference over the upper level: -19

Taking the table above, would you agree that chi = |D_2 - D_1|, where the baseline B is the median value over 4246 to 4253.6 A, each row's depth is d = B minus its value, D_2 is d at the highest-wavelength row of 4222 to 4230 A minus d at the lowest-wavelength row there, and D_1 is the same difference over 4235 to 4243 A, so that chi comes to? 7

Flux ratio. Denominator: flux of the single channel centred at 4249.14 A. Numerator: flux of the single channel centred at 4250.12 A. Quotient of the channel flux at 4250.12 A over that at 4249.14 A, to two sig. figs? 0.75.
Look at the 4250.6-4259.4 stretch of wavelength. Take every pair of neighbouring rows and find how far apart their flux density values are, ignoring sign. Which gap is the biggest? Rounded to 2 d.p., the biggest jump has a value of 6.43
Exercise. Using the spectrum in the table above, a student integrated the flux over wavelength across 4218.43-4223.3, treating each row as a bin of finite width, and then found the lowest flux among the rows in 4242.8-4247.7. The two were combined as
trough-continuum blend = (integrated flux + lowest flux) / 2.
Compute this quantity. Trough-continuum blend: 55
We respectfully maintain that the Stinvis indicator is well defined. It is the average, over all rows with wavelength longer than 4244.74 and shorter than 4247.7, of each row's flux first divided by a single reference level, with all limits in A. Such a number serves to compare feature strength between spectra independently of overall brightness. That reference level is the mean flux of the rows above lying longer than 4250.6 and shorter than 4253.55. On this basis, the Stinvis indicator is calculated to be 1.27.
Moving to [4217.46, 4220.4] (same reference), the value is 1.36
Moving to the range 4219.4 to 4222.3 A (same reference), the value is 1.31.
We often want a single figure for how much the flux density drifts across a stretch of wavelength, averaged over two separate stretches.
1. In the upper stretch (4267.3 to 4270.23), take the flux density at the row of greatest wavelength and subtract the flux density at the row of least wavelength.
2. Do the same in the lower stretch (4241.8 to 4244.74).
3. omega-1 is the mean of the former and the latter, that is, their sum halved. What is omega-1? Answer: -2.53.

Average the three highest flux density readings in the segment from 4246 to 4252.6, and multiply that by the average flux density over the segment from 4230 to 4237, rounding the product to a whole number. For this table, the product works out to 303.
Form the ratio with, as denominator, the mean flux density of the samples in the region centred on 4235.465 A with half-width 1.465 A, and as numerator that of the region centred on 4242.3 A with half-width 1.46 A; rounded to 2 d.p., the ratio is 1.39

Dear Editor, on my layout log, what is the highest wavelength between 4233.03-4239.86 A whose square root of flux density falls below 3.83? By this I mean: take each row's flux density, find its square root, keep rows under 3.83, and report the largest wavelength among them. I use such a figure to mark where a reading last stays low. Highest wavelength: 4236.44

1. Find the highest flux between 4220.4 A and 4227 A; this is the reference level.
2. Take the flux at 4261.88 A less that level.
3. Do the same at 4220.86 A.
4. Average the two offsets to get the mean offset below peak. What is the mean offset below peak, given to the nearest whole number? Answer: -1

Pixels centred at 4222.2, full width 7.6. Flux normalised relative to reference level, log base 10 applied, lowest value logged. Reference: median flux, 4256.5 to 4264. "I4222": -0.41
